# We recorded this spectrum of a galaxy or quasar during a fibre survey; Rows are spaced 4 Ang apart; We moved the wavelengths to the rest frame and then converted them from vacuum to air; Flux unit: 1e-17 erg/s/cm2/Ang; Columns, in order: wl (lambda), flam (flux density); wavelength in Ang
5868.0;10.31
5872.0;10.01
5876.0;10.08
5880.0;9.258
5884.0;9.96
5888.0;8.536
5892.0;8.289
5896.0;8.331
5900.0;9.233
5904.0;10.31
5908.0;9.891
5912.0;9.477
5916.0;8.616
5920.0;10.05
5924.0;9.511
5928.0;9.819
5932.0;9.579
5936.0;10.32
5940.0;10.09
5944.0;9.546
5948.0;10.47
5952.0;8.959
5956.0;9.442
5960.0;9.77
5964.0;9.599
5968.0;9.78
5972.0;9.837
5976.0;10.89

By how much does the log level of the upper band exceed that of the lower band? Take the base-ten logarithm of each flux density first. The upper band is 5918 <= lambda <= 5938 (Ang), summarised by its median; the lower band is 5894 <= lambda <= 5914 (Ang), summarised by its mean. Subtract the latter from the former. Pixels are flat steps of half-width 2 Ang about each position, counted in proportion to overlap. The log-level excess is 0.018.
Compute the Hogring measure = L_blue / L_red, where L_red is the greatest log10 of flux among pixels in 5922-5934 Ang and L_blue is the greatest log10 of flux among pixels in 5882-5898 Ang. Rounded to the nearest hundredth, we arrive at 1.01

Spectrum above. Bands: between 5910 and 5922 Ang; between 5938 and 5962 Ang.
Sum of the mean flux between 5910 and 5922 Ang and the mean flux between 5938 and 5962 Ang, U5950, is 19.1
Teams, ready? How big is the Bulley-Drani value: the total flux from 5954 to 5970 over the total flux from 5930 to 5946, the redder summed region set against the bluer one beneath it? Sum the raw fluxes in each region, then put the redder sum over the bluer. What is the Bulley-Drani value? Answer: 0.98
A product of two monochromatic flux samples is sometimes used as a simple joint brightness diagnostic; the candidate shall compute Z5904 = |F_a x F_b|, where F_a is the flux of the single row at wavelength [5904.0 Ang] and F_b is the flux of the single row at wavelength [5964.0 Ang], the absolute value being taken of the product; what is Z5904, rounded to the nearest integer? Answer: 99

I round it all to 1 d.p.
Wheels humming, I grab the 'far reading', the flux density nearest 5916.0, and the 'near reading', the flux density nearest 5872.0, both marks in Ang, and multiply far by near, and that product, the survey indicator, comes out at 86.2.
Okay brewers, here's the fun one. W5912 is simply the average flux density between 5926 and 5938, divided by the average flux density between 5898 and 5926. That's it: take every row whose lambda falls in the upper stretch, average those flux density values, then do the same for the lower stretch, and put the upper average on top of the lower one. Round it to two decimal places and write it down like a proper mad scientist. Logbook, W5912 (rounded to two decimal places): 1.03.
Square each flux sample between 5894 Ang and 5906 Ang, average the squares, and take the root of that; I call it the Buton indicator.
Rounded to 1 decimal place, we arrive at 9.3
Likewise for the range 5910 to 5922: 9.4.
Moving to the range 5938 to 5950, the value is 10.0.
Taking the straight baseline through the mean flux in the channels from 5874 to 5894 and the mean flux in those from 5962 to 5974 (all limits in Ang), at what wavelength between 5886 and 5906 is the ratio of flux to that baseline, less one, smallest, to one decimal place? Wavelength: 5892.0 Ang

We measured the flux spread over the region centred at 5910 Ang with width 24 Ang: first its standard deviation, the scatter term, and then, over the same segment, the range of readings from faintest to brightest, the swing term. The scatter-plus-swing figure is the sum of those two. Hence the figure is 2.3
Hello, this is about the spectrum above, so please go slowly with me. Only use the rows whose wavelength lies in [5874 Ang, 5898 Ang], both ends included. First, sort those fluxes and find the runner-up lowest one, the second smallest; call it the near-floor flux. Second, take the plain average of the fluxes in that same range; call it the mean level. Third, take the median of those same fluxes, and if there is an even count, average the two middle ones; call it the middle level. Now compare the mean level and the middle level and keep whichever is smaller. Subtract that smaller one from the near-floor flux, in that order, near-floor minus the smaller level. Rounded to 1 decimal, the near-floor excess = -0.6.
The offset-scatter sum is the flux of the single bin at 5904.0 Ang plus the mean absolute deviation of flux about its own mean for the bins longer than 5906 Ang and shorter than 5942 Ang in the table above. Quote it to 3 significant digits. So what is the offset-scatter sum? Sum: 10.7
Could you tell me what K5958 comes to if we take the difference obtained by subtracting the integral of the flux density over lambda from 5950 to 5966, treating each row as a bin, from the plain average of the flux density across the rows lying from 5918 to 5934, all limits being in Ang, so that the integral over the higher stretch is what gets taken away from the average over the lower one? -141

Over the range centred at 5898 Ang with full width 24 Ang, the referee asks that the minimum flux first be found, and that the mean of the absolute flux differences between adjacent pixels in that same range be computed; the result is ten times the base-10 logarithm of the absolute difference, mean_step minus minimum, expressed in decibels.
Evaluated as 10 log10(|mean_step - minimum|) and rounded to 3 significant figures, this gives 8.89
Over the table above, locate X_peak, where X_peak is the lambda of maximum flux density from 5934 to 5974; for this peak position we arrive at 5948.0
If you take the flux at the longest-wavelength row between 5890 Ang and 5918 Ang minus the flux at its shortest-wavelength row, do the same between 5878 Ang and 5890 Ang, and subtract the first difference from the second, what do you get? -1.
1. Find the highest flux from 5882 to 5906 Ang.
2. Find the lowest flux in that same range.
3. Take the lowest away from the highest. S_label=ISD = 2.02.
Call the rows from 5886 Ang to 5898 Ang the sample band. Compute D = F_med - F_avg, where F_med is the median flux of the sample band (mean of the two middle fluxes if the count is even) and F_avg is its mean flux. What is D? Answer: -0.054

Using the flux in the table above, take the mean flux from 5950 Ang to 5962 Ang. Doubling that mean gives 18.8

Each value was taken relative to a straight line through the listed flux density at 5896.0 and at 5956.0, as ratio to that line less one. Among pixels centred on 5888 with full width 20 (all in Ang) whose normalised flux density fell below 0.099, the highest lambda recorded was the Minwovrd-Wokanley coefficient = 5896.0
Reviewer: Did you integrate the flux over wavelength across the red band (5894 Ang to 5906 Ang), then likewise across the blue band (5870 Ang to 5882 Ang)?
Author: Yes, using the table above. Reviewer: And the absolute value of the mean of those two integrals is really 114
